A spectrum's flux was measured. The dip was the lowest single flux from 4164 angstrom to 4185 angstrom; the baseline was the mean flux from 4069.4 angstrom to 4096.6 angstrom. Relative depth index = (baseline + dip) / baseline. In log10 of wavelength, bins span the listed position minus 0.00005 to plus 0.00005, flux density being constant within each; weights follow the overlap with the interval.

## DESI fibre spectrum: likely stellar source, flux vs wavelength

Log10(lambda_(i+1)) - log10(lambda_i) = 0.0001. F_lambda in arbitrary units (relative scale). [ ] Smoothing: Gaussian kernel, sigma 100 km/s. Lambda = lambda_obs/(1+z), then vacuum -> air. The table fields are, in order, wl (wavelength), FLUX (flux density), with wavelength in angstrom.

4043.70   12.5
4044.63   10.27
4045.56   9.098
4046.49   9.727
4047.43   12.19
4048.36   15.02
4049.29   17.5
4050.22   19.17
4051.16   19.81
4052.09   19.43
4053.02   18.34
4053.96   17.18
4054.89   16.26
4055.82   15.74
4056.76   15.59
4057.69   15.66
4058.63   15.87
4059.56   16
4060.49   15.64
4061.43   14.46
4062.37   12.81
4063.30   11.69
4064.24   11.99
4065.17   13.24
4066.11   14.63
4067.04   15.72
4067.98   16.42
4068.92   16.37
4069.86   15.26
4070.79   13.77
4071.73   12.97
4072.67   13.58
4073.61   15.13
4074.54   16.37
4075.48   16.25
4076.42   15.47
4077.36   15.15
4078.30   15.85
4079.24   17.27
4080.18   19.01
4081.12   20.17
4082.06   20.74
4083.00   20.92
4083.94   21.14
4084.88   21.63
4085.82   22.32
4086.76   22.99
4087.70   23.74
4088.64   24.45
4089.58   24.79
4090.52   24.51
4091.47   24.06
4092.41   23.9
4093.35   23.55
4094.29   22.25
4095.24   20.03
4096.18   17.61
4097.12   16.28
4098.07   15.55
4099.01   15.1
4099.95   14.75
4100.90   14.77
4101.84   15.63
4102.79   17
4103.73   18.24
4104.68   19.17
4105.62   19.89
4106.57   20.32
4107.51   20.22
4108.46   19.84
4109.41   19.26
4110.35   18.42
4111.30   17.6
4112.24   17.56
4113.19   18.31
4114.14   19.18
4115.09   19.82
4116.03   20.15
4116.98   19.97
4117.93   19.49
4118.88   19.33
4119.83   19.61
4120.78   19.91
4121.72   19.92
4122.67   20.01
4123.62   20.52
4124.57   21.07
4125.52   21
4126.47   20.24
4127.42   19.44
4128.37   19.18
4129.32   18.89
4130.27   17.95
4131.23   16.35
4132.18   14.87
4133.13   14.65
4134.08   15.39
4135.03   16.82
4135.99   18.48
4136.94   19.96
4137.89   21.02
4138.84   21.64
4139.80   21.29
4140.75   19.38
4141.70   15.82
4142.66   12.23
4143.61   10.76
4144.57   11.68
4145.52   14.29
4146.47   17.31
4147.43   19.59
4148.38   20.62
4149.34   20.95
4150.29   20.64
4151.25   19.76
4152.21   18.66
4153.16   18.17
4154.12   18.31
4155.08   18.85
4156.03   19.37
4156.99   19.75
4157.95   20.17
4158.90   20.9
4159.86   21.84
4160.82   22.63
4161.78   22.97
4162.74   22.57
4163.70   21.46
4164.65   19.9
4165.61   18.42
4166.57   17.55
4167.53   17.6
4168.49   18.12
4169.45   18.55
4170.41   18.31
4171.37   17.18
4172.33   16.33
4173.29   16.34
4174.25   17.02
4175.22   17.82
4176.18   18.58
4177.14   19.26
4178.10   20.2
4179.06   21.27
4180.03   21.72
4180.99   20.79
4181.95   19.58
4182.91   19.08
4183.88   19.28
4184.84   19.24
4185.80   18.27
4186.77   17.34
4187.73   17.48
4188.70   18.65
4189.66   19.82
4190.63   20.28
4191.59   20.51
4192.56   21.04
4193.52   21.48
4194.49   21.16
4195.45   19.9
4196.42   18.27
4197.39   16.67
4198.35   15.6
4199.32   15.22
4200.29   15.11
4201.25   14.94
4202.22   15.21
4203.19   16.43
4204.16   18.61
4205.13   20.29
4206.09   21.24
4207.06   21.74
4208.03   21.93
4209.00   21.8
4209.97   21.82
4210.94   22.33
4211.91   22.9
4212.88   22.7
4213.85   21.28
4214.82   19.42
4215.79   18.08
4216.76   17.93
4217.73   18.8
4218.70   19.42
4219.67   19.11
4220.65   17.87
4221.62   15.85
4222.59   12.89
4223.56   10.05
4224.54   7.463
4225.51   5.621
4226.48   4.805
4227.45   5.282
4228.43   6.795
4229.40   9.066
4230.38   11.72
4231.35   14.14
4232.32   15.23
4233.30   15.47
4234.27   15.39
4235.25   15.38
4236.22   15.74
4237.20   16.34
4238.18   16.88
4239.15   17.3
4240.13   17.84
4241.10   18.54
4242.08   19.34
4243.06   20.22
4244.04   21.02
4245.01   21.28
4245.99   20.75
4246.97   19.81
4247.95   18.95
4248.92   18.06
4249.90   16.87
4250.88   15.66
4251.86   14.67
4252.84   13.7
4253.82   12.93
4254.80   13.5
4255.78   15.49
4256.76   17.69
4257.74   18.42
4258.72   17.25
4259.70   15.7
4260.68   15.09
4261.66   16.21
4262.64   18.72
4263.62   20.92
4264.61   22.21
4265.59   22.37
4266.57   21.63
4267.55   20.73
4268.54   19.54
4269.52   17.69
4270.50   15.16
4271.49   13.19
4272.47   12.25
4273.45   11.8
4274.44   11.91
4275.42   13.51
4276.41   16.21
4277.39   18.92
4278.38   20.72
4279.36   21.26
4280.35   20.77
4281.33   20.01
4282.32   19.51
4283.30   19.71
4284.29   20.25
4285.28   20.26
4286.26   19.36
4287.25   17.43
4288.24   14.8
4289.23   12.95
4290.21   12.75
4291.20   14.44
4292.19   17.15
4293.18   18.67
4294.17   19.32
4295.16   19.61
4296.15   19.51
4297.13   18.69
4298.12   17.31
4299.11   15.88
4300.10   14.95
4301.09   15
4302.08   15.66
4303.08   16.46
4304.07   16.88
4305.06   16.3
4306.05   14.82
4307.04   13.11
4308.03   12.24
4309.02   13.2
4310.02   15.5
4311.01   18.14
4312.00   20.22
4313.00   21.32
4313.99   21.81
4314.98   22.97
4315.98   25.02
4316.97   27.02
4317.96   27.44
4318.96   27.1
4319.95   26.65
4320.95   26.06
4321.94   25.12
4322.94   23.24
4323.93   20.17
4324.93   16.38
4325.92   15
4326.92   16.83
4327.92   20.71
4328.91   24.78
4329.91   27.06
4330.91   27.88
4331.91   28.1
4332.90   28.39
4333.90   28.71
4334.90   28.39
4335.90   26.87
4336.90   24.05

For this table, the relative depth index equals 1.8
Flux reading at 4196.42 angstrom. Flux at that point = 18.27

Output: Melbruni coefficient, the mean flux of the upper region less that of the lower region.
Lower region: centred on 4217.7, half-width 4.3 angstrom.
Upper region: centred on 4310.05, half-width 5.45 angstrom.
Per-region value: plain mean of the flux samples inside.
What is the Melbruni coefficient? -1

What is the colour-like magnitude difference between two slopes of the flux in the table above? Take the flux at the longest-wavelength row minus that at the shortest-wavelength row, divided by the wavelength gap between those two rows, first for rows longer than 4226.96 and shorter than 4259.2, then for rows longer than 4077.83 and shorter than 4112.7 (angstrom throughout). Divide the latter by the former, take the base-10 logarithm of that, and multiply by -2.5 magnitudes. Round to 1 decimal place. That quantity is 2.2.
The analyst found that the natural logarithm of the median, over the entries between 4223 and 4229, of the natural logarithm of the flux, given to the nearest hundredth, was 0.60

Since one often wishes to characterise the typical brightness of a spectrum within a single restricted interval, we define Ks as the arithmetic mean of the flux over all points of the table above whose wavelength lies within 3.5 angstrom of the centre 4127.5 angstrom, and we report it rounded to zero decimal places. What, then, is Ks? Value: 20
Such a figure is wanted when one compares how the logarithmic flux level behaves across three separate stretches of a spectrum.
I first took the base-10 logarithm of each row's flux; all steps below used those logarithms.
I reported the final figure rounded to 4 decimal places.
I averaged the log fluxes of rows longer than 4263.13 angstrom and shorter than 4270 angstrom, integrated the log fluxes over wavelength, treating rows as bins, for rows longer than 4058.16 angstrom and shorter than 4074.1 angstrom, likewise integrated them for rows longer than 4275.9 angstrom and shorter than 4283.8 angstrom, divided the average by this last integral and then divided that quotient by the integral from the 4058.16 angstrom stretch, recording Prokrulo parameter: 0.0070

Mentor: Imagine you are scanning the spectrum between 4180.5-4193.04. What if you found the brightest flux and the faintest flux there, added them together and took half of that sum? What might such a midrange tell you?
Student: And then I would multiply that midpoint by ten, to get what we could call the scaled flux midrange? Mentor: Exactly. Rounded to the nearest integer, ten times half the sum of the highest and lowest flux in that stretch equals 192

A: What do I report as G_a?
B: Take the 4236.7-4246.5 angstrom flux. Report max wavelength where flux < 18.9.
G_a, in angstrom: 4241.10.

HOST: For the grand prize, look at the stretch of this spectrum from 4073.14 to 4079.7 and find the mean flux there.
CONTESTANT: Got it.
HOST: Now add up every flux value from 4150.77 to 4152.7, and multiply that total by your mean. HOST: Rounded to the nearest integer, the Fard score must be 612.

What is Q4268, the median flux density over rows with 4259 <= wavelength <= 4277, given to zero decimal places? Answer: 16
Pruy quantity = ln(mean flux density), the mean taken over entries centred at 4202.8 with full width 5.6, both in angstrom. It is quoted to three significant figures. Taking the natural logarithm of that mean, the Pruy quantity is 2.82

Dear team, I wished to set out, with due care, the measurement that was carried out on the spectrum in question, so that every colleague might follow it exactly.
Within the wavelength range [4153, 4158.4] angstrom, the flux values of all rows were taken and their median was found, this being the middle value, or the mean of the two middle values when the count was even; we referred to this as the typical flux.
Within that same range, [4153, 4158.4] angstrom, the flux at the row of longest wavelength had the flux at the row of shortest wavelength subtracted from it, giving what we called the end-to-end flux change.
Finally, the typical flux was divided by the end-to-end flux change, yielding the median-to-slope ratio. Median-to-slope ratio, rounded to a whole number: 10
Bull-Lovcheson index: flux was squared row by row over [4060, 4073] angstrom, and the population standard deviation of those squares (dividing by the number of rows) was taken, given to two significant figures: 43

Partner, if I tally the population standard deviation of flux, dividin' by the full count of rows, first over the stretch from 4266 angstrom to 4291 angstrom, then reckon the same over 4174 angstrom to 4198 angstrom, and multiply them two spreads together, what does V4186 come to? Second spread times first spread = 4.8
